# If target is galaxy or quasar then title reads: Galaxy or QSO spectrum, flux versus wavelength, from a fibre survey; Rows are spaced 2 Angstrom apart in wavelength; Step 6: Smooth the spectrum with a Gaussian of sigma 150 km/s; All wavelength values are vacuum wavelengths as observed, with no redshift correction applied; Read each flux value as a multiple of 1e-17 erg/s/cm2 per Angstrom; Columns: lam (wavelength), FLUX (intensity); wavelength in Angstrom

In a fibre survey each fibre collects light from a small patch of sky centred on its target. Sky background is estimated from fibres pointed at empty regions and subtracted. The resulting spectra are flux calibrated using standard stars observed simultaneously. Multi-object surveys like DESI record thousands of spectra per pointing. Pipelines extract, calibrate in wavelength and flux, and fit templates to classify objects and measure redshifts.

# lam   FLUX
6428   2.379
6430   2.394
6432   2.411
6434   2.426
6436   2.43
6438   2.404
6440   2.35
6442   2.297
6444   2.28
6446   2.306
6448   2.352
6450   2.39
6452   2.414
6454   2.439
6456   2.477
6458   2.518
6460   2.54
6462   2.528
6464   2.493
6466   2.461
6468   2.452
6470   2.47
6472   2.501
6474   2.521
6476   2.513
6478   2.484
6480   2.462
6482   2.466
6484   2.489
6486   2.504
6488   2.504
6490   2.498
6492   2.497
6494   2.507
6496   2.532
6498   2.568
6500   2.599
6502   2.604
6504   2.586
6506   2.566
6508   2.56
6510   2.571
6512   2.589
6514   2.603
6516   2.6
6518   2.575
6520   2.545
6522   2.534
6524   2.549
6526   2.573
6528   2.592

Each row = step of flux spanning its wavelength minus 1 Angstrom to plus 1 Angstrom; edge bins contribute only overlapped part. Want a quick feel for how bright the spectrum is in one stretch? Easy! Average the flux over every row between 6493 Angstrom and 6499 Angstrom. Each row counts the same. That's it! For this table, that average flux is 2.54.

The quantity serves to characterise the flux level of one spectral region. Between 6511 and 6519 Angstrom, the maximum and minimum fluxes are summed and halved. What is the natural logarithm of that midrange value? 0.951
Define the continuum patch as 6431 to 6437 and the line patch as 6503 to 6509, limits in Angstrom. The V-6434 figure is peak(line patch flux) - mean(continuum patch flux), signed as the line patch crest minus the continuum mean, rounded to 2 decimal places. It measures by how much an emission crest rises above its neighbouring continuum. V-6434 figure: 0.16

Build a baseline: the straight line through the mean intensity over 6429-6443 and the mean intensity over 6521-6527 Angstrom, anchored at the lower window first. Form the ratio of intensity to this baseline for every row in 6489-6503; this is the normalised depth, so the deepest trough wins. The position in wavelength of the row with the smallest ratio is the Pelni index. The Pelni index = 6492 Angstrom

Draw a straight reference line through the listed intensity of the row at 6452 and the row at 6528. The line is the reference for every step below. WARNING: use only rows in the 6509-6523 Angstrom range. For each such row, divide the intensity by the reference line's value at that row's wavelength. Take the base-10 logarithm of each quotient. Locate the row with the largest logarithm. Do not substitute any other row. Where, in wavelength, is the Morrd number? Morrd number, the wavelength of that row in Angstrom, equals 6514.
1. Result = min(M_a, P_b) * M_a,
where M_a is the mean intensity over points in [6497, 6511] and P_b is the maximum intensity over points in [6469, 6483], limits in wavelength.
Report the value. 6.50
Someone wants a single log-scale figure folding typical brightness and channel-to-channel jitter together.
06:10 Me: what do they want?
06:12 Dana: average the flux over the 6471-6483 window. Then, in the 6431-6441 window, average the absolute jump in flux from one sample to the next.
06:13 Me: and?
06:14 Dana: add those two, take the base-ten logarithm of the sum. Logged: 0.401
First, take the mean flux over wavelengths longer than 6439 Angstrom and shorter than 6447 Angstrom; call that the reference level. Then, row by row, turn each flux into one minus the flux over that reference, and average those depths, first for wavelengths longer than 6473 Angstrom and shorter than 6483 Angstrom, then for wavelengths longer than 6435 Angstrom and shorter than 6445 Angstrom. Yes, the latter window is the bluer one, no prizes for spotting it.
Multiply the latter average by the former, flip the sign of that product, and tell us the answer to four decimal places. -0.0015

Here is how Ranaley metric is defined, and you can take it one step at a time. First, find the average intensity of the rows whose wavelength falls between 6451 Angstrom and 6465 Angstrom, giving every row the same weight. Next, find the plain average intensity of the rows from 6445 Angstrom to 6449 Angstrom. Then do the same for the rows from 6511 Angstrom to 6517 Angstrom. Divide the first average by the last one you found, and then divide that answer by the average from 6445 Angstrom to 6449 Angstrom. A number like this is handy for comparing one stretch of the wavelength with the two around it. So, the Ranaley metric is 0.411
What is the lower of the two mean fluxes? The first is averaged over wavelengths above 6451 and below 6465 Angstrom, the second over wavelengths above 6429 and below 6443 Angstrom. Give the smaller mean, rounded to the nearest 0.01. 2.39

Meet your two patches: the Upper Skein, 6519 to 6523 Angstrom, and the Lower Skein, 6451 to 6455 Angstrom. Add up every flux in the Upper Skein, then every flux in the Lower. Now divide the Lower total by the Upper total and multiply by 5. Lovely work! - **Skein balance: 4.78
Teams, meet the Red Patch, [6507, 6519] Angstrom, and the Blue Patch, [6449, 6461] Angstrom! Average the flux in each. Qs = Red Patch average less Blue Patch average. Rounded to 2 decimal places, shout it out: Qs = 0.12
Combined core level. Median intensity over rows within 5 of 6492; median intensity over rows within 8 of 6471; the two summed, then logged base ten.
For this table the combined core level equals 0.698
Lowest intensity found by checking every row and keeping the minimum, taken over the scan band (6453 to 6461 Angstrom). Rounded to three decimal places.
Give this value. 2.439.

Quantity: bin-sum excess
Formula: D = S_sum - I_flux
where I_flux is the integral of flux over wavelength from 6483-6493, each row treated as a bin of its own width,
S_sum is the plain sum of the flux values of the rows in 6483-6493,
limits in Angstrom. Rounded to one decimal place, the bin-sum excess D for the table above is -12.5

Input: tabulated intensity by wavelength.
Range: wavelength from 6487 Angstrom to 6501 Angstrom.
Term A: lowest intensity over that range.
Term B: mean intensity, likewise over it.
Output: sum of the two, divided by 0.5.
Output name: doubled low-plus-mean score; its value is 10.1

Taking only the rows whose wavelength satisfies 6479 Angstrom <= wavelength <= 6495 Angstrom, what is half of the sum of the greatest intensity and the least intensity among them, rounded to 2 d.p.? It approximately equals 2.48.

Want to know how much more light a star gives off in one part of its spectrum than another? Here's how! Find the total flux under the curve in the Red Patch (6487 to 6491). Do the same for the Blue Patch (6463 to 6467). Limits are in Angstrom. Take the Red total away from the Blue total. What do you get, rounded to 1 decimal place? -0.1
